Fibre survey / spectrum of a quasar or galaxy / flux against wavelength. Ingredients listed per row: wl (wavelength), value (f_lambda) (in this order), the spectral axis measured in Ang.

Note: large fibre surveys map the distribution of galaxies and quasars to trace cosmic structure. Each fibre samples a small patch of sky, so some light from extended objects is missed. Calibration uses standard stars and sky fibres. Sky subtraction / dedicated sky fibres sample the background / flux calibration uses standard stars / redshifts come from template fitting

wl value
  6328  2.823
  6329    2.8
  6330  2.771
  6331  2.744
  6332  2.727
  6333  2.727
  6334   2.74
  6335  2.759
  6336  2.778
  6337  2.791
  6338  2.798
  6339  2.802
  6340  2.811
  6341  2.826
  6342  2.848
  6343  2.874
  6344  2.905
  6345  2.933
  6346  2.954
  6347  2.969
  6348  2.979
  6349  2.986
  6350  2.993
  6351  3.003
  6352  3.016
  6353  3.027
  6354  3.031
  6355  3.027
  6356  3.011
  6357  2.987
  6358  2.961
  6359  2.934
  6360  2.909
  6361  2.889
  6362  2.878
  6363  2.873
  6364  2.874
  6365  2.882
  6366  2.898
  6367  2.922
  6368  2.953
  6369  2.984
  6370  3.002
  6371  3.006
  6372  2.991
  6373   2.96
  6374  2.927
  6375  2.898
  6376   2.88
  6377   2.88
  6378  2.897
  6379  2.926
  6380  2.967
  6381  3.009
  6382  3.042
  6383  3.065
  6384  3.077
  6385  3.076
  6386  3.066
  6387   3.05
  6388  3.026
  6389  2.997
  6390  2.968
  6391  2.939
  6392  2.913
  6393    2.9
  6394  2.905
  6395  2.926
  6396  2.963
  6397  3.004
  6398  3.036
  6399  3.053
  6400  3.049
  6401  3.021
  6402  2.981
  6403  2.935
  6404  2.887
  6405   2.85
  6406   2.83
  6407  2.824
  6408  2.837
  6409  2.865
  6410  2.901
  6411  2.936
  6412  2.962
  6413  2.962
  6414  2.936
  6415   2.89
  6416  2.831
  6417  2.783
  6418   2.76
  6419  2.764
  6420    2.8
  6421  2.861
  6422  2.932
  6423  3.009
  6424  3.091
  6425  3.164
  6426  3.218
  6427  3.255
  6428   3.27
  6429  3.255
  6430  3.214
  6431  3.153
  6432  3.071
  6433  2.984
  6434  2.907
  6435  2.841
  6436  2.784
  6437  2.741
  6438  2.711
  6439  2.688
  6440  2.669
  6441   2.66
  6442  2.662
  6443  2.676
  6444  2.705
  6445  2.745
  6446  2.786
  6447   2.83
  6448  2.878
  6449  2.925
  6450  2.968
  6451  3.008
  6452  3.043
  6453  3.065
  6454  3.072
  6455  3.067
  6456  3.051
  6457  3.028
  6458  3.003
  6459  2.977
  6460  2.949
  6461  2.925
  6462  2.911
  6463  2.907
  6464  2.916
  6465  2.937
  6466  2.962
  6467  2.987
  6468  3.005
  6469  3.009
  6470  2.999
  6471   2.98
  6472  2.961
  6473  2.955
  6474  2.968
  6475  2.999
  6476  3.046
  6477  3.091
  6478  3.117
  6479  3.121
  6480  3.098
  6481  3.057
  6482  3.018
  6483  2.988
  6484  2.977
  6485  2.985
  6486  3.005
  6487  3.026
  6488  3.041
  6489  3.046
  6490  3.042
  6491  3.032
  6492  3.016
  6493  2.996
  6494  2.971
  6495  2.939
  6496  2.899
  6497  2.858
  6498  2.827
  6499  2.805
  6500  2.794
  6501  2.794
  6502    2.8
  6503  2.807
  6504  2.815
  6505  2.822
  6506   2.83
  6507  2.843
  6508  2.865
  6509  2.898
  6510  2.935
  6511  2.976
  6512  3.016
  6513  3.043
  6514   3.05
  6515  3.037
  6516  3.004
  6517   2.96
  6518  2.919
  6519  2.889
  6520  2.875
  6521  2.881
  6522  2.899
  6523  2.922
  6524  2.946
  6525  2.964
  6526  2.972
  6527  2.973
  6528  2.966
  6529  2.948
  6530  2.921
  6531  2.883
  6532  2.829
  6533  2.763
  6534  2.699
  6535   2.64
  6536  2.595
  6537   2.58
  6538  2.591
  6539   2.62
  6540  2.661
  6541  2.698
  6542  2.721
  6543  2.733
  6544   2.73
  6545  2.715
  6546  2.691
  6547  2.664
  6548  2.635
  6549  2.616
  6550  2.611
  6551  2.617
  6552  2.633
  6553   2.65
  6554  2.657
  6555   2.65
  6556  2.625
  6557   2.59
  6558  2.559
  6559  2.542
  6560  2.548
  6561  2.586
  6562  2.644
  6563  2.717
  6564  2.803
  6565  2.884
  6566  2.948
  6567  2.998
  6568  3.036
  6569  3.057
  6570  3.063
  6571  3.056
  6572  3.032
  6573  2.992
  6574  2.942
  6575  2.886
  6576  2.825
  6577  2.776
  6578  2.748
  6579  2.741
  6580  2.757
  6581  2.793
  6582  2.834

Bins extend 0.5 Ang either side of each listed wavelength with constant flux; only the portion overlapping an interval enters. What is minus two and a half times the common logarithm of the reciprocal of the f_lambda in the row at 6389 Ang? 1.19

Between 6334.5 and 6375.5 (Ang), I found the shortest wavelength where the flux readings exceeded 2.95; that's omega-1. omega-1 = 6346 Ang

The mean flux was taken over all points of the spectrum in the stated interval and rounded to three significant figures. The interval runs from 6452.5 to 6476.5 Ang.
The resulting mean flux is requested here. 2.99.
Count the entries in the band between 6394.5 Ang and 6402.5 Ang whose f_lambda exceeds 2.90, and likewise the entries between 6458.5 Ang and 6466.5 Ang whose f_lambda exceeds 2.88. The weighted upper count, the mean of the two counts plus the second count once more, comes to 16.0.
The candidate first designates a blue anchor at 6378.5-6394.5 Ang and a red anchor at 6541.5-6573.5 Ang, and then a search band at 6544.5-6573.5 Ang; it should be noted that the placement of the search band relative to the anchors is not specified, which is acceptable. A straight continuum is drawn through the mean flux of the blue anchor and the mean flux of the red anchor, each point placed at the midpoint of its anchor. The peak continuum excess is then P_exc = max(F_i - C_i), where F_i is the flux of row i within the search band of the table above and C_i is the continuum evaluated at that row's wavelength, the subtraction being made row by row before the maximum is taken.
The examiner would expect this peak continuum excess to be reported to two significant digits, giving 0.33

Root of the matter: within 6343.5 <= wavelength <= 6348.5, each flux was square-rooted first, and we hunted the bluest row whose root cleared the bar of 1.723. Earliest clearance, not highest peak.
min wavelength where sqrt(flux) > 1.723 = 6347 Ang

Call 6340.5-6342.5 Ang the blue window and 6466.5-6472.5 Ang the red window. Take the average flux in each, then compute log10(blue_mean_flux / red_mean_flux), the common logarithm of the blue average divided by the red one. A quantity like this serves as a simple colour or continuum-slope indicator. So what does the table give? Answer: -0.02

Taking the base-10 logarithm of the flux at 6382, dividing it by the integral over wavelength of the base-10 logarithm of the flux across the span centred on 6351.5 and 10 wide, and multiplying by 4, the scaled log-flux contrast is 0.405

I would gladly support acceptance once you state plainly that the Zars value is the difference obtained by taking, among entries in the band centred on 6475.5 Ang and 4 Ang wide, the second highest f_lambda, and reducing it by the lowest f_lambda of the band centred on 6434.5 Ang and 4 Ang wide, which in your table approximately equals 0.26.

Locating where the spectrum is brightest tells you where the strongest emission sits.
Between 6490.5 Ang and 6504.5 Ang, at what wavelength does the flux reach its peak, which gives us 6491 Ang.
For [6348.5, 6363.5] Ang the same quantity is 6354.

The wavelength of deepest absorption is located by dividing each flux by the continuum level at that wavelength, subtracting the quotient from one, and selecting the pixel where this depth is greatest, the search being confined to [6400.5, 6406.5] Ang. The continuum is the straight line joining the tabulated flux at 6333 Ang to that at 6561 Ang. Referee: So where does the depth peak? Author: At 6406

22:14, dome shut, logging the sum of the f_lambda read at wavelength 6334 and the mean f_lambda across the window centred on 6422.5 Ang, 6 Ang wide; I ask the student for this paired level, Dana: 5.72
